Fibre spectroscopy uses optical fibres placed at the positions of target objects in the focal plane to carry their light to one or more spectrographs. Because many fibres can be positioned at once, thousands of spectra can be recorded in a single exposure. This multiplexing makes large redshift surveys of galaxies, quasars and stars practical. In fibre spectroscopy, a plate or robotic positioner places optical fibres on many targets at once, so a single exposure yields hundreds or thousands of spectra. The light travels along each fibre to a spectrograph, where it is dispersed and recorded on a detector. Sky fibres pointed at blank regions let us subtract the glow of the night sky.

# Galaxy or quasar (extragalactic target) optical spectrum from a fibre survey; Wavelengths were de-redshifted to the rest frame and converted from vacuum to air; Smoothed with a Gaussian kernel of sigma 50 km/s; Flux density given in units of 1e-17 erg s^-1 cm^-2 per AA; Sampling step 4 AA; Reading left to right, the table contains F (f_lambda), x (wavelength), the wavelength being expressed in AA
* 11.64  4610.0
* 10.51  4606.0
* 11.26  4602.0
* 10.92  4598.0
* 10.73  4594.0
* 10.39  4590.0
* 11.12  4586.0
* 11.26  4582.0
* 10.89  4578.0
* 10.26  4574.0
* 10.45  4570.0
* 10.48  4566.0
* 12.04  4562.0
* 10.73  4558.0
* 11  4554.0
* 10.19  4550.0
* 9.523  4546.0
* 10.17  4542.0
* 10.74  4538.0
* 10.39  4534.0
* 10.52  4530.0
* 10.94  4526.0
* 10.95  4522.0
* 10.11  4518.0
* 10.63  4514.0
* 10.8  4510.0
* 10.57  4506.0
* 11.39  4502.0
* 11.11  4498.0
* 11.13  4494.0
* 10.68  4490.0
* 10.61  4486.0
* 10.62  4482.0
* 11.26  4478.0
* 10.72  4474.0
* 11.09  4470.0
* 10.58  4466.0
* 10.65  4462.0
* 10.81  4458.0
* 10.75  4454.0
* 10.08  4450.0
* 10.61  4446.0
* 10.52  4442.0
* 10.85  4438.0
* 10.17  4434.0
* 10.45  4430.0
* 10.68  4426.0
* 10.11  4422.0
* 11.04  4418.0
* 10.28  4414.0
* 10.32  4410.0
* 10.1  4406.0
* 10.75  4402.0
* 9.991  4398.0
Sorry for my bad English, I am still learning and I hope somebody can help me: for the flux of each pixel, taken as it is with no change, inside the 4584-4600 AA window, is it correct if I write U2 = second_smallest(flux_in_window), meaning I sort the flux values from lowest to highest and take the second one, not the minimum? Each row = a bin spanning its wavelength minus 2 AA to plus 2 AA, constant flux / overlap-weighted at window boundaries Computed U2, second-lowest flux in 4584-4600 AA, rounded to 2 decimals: 10.73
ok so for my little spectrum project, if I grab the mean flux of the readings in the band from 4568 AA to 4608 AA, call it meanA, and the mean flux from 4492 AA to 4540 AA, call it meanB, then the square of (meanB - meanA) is 0.00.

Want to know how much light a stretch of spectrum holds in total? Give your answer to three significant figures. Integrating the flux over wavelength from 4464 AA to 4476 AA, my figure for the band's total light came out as 130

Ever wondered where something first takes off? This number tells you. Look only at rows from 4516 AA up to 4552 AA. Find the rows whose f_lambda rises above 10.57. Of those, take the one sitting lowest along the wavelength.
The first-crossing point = 4522.0 AA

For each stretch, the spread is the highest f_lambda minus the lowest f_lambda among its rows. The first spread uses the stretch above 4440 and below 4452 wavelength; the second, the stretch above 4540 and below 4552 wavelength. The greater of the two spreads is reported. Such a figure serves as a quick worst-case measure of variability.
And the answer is 0.67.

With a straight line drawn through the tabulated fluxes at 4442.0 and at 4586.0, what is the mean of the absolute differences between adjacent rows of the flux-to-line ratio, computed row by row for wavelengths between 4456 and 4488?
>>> 0.032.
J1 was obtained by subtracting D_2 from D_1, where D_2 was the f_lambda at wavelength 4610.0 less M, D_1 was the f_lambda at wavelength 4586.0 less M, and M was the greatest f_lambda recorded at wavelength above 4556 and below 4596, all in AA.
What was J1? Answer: -0.52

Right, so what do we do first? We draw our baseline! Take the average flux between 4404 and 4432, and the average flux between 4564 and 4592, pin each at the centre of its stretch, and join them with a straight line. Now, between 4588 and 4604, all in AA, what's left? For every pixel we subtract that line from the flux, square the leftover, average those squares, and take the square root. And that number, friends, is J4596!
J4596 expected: 0.32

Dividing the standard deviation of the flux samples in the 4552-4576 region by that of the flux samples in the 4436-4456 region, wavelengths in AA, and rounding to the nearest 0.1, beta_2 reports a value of 2.2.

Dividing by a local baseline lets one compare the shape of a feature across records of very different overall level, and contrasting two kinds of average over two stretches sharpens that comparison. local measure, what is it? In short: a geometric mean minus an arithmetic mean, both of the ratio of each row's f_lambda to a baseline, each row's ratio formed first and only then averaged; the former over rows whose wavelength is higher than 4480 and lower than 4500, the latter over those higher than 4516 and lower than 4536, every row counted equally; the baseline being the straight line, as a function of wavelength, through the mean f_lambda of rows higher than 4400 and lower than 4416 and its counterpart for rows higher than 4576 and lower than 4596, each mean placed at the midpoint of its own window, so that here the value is 0.033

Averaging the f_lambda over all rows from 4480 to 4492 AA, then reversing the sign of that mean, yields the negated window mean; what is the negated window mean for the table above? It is -10.6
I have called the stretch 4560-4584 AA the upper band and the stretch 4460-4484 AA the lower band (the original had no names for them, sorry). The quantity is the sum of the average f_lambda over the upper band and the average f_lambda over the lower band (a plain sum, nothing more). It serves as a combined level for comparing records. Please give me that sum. 21.7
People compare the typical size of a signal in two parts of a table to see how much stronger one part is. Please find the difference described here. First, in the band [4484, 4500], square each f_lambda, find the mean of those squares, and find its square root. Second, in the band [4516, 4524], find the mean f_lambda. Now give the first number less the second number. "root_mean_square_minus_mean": 0.4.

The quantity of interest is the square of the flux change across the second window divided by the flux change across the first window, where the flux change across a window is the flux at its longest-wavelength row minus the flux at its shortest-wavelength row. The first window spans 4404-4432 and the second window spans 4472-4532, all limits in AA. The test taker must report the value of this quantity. 0.11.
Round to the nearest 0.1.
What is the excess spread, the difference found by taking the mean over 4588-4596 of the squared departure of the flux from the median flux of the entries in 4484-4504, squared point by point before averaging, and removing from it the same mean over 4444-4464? 0.0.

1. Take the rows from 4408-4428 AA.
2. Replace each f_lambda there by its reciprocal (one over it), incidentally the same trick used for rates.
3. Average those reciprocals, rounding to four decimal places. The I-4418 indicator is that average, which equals 0.0955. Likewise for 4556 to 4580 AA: 0.0928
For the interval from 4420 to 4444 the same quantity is 0.0956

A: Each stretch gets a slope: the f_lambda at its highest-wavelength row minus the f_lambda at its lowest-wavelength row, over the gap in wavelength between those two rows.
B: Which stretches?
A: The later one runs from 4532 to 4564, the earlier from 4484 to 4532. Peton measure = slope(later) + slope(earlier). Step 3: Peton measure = 0.06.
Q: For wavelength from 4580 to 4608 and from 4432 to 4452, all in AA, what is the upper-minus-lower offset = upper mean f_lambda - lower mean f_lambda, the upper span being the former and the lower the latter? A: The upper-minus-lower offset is 0.44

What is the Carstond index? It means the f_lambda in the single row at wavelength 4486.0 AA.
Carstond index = 10.61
